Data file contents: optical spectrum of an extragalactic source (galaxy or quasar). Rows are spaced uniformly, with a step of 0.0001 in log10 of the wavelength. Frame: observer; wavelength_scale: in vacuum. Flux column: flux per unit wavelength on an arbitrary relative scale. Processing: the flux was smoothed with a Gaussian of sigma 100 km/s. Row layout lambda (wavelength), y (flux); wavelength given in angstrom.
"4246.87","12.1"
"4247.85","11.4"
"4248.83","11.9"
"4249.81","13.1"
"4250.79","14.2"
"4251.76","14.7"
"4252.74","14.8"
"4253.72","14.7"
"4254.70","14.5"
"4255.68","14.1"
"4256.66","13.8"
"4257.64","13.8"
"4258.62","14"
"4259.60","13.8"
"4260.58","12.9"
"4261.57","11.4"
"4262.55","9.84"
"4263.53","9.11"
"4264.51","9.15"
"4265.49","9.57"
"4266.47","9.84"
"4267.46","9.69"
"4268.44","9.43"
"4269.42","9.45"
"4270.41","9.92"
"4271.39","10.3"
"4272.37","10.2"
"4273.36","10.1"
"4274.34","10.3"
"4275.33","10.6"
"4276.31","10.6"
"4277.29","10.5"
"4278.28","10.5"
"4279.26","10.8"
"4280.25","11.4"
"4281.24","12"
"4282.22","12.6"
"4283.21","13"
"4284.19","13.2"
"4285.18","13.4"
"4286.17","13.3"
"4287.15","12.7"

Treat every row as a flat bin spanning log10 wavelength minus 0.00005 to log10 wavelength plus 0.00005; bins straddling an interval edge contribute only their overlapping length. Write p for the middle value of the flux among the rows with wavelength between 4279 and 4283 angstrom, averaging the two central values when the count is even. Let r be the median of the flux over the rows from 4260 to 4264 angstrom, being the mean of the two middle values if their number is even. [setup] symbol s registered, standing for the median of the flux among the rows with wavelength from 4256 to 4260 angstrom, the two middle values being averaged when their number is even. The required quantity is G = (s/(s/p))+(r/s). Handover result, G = 12.5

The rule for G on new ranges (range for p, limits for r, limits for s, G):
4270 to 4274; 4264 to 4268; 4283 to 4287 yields 10.9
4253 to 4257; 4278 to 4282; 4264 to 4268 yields 15.5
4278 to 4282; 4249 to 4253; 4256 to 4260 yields 12.1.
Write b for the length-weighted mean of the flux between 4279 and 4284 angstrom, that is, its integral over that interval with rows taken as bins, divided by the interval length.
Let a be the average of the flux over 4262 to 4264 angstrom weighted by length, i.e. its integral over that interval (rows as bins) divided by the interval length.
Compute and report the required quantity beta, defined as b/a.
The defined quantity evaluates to 1.27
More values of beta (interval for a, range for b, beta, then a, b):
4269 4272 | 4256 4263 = 1.29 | 9.9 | 12.8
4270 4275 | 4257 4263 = 1.24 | 10.2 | 12.7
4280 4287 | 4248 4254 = 1.08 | 12.8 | 13.7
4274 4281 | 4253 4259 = 1.32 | 10.7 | 14.2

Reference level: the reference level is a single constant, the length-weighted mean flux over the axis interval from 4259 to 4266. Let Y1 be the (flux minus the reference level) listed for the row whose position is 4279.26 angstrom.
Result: 0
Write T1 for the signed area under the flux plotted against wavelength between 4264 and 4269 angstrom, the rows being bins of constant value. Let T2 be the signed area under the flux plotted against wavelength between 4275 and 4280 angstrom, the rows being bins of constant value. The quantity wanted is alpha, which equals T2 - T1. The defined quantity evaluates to 6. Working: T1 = 48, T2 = 53.2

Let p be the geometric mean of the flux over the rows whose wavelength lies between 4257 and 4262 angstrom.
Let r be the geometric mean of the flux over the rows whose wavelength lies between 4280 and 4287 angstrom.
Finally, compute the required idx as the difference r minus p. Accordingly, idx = -0.5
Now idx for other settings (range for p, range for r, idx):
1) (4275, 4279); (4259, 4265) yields 0.3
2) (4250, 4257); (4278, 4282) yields -3.2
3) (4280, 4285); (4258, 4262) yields 0.6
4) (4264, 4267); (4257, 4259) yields 4.4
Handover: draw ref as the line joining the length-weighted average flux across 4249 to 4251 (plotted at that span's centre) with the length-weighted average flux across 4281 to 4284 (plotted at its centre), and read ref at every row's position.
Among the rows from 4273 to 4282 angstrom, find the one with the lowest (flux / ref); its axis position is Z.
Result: 4273.36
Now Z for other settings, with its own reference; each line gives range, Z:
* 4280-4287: 4280.25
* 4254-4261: 4260.58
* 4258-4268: 4263.53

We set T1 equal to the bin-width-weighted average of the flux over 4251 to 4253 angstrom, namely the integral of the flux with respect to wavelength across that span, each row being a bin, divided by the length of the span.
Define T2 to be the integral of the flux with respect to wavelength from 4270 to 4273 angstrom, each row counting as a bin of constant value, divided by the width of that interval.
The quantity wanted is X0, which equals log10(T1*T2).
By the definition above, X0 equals 2.17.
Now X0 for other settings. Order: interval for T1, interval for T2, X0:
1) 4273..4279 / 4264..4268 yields 2.00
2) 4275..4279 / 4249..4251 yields 2.15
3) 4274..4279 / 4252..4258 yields 2.18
